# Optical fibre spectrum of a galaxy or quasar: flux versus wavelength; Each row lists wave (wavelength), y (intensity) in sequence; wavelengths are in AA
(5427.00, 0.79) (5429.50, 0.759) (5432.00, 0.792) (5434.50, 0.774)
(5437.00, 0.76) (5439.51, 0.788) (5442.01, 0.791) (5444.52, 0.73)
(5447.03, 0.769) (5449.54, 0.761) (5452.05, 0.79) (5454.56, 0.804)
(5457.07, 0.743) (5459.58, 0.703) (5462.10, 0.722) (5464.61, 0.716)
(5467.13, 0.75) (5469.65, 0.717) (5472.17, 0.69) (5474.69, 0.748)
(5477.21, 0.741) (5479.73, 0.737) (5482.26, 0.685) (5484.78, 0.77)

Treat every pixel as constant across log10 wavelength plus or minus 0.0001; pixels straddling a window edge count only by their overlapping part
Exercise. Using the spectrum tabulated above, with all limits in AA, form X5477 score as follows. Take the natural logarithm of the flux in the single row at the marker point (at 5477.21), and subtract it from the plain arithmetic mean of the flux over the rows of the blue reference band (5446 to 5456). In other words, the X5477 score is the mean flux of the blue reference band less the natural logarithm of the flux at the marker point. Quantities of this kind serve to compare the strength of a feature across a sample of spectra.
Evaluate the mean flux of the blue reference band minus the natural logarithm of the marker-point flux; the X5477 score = 1.081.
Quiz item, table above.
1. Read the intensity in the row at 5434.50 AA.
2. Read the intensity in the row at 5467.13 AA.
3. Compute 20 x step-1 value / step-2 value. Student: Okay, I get 20.6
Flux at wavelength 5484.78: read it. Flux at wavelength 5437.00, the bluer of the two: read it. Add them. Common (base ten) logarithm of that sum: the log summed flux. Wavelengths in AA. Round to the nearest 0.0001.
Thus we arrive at 0.1847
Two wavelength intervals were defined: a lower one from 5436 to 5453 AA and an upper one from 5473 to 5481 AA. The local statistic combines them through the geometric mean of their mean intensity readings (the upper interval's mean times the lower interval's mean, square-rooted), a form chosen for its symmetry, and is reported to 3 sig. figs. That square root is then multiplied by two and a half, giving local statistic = 1.89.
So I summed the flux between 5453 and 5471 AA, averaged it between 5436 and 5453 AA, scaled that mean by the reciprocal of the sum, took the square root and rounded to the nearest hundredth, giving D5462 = 0.39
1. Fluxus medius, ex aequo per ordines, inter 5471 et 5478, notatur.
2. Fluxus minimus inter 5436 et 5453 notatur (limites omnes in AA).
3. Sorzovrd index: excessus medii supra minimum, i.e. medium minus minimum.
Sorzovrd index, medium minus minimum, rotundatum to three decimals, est -0.004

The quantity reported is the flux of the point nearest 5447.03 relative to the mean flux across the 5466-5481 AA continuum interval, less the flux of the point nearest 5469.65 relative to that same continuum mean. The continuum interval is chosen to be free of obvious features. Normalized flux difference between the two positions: 0.07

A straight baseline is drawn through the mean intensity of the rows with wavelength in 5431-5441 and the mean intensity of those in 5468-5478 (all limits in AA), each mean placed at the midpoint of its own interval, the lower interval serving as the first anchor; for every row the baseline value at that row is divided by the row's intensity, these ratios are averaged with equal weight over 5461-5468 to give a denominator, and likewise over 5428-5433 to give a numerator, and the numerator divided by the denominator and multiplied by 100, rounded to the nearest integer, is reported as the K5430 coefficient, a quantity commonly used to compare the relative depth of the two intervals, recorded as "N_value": 100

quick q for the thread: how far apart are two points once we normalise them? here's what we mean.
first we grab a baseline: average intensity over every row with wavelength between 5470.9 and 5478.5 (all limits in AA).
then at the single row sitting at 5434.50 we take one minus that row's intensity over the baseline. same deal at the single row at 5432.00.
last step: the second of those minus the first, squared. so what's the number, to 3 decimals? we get 0.001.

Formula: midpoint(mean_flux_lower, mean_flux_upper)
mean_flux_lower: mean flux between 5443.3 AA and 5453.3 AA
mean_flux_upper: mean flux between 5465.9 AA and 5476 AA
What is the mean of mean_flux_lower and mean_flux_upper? 0.744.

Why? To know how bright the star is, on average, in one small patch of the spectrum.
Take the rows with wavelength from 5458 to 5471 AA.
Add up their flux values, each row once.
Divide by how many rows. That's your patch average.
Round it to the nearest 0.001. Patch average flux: 0.722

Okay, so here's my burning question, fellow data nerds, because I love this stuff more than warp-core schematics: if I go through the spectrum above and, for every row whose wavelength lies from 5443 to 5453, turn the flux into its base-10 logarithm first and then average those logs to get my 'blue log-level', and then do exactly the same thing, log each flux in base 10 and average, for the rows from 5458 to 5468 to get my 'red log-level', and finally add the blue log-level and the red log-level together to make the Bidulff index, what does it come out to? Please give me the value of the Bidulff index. -0.259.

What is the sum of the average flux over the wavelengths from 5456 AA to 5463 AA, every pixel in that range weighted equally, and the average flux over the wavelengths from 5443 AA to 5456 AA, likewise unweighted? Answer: 1.493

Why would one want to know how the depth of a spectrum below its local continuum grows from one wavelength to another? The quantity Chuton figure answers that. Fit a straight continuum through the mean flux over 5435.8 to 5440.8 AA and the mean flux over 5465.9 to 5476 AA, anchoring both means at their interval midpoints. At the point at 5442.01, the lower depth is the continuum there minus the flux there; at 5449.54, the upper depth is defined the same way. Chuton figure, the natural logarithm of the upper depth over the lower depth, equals -1.9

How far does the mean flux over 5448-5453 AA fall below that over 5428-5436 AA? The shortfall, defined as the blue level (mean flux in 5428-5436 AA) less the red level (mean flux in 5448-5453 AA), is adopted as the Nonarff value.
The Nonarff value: 0.00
